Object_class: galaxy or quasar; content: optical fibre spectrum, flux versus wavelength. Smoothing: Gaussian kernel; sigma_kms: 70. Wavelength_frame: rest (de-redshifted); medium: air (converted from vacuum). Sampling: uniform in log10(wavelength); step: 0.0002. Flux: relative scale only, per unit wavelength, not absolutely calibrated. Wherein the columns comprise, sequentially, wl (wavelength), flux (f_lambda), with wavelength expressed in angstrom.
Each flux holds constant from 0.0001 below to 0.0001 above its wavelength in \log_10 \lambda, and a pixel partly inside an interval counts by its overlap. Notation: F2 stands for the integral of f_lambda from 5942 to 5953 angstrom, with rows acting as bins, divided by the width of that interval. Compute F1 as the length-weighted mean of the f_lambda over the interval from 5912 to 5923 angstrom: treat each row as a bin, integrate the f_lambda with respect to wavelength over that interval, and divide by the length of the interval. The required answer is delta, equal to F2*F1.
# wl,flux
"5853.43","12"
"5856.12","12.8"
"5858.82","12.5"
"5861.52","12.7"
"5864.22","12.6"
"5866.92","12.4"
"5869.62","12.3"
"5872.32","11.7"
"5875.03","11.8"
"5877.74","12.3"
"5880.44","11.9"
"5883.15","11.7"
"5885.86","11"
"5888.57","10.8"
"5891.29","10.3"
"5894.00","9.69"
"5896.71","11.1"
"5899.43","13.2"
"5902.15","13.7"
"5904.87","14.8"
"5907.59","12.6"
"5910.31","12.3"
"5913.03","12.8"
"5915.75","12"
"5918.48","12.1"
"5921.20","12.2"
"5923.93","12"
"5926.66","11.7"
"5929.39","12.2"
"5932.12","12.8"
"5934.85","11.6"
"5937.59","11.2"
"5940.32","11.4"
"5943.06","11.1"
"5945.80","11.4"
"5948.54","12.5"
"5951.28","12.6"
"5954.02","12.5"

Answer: 146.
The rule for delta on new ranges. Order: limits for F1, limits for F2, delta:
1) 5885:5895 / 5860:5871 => 131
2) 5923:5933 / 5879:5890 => 138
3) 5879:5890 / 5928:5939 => 136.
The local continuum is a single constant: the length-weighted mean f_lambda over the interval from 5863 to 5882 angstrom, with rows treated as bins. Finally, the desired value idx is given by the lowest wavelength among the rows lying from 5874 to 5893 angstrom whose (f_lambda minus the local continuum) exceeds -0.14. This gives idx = 5877.74 angstrom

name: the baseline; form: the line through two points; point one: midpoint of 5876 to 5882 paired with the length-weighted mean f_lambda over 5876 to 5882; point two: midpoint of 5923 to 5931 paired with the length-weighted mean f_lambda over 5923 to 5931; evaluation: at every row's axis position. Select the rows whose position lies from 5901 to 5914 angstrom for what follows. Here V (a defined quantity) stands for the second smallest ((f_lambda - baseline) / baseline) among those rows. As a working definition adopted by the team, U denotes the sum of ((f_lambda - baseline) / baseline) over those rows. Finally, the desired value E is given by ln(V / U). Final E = -2.4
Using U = 0.5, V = 0.05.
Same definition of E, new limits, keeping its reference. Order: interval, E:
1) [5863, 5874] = -1.1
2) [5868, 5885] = -0.7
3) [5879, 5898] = -1.5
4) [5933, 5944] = -1.2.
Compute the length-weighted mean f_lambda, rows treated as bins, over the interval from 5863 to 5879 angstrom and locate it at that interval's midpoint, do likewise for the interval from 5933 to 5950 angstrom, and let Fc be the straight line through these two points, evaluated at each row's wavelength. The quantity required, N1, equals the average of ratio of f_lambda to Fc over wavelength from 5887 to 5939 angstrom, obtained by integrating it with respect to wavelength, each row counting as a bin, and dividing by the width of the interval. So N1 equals 1.02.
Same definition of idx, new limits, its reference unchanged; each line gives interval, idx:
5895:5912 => 5899.43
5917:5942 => 5918.48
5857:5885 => 5858.82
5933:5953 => 5948.54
